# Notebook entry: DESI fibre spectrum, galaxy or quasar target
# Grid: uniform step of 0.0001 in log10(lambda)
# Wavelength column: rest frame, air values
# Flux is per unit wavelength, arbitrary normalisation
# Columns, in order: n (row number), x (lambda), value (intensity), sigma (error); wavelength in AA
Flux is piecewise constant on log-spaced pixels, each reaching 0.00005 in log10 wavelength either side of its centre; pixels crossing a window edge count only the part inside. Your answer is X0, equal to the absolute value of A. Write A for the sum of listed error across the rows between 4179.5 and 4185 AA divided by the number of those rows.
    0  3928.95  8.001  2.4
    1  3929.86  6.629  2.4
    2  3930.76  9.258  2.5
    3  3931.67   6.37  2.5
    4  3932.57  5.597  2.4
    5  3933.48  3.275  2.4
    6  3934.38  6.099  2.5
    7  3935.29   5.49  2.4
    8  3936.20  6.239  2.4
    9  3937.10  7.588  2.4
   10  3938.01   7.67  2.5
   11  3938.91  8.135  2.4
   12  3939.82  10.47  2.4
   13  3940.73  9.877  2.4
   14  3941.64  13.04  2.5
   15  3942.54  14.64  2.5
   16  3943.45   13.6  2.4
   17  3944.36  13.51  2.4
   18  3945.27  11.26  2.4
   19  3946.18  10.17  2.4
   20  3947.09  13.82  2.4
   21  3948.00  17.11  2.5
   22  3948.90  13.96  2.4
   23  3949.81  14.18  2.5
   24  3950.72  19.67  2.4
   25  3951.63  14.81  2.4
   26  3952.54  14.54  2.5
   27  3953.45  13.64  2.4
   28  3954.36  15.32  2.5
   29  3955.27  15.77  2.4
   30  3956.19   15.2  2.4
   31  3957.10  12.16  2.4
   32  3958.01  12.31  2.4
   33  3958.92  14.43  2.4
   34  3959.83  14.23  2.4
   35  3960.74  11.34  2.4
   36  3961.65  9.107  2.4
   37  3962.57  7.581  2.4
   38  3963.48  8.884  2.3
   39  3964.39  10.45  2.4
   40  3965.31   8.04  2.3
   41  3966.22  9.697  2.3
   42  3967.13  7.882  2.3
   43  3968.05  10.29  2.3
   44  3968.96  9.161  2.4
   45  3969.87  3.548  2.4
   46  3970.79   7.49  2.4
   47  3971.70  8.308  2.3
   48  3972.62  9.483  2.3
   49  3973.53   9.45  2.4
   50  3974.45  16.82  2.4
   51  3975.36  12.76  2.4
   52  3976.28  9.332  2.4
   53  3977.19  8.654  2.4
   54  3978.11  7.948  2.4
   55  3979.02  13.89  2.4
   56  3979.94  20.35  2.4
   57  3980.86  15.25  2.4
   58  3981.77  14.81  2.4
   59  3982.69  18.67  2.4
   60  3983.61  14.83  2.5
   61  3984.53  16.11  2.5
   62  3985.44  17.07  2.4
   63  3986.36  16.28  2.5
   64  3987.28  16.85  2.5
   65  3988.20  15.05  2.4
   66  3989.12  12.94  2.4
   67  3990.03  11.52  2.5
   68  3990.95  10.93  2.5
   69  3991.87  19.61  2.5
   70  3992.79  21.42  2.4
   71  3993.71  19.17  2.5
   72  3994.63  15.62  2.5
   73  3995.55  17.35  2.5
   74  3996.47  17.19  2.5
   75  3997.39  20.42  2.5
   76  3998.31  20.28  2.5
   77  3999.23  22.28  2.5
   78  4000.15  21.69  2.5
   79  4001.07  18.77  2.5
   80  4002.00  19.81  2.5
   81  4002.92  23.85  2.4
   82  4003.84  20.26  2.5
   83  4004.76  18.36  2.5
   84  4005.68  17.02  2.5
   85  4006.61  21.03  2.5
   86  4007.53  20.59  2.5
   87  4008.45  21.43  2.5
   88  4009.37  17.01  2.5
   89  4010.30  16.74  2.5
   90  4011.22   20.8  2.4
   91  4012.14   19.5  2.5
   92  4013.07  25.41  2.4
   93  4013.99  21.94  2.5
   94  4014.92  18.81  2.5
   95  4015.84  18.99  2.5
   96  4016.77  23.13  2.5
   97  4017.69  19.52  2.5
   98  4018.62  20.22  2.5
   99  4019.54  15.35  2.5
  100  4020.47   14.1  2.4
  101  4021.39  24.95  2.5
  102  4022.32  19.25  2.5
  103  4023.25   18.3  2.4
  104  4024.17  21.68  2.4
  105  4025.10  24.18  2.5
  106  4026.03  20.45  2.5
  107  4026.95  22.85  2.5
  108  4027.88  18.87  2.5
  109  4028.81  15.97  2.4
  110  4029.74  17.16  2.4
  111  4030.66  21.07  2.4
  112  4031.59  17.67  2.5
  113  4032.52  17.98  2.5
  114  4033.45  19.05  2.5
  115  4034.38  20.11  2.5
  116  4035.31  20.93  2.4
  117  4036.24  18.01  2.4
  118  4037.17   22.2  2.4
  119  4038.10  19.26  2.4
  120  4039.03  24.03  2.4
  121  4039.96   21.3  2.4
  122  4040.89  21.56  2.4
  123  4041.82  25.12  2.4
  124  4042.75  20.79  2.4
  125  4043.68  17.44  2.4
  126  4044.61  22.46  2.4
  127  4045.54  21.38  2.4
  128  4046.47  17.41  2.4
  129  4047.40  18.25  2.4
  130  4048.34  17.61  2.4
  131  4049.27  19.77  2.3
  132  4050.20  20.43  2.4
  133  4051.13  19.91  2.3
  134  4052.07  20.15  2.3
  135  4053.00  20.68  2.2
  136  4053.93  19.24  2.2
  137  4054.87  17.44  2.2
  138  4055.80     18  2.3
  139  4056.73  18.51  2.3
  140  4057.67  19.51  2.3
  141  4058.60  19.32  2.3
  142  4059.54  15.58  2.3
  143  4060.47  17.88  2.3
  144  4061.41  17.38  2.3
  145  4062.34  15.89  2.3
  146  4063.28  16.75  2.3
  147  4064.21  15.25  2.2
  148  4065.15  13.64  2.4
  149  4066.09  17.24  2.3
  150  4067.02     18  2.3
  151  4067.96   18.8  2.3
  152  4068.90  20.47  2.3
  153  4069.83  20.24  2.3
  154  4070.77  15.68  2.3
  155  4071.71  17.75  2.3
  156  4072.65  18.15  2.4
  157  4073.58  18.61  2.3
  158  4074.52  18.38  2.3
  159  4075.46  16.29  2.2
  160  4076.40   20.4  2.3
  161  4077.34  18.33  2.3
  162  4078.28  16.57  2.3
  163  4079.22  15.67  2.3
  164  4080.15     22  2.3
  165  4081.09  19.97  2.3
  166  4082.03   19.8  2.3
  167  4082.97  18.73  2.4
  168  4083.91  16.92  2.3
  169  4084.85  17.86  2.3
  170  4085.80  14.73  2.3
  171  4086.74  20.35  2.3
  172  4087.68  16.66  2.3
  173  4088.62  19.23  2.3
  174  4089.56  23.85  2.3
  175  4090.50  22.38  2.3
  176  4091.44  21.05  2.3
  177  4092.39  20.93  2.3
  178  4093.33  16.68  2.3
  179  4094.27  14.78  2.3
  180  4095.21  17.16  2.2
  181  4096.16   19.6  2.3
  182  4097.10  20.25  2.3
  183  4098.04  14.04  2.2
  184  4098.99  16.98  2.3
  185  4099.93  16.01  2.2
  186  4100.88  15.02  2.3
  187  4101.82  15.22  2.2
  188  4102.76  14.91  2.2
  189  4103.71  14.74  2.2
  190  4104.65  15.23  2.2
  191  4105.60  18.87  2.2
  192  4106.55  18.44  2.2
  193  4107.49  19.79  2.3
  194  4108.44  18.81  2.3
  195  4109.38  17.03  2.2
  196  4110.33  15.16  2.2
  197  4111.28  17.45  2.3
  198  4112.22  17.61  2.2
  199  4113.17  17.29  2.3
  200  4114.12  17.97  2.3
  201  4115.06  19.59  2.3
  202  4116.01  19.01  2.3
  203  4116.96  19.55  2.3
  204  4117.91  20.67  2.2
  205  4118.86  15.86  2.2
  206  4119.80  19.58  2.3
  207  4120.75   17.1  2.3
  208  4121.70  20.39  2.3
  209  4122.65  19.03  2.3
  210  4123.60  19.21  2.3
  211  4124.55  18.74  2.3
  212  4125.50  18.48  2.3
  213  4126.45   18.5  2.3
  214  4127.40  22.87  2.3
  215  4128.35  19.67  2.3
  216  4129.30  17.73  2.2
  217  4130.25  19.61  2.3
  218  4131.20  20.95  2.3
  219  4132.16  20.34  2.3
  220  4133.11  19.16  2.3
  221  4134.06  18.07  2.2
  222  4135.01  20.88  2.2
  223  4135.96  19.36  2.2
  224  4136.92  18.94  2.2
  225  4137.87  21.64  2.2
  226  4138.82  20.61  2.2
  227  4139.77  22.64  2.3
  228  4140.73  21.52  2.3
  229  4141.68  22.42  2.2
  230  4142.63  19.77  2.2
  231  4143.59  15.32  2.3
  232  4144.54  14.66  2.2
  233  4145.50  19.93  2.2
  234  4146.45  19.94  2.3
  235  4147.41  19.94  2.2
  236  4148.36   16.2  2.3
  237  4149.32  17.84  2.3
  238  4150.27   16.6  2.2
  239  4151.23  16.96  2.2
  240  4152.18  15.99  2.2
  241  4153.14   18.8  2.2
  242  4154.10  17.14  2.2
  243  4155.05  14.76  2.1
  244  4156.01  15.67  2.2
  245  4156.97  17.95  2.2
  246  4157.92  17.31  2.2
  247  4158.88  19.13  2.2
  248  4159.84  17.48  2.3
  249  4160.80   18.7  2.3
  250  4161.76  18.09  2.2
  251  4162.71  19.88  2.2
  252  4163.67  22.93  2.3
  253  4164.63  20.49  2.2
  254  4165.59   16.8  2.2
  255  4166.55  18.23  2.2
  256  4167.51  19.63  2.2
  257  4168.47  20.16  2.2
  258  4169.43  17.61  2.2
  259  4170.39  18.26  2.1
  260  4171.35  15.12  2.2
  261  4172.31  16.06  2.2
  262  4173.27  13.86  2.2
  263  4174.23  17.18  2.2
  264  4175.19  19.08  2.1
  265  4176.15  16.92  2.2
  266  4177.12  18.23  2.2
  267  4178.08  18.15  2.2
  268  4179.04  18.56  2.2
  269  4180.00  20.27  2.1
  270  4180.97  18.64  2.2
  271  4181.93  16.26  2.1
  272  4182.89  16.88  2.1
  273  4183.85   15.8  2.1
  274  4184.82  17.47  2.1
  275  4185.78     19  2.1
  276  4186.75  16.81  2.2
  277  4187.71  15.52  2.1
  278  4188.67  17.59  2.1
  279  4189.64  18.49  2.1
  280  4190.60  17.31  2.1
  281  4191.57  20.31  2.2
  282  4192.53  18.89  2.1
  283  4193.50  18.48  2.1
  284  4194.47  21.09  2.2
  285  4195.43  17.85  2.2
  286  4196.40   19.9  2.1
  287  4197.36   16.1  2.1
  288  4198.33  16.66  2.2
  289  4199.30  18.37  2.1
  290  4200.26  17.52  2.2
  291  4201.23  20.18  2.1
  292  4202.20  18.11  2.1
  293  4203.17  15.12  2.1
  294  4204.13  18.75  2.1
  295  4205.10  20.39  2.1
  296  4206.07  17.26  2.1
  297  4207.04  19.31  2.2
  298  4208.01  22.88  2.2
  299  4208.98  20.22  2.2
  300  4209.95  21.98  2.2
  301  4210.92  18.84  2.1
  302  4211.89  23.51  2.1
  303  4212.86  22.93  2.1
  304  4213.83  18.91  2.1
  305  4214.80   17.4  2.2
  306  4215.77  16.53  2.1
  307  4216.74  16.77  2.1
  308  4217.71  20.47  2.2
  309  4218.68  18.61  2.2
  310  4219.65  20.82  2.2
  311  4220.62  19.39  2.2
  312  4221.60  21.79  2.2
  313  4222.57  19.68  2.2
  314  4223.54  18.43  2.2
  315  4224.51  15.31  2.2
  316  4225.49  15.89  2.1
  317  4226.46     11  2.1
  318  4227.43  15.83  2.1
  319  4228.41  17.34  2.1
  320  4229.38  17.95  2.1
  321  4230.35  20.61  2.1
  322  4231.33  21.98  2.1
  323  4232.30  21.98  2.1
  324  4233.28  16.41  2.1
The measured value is 2.12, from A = 2.12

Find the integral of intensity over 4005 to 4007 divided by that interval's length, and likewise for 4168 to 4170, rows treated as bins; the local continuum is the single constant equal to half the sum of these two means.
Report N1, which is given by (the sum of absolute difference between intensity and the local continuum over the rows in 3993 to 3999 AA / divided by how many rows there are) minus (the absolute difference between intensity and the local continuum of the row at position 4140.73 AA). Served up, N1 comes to -1.1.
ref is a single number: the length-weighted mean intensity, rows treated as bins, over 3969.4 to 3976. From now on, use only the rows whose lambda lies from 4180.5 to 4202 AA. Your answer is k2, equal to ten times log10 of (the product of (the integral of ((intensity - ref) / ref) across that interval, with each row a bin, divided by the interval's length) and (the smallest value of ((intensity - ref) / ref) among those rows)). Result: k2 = -2.9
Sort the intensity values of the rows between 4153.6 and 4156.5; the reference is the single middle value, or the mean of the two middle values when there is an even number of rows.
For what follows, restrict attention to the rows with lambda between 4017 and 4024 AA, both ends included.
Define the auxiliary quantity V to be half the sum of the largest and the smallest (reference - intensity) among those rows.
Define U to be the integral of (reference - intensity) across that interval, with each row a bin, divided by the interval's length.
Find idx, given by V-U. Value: -0.4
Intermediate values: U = -3.4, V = -3.9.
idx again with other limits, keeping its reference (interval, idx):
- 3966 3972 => 1.1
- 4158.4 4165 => -0.7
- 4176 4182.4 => -0.1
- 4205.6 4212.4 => 0.2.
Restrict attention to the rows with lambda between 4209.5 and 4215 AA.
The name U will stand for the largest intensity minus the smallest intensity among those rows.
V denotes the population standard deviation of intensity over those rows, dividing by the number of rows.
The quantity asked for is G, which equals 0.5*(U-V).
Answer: 1.9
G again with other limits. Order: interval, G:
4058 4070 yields 2.4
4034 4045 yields 2.8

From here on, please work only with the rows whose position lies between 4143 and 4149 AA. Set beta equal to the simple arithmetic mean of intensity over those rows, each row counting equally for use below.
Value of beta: 17.7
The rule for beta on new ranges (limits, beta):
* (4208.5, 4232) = 18.8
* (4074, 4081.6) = 18.5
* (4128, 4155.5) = 18.9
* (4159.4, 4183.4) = 18.1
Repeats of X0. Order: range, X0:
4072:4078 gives 2.30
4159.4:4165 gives 2.25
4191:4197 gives 2.15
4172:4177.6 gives 2.18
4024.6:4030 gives 2.47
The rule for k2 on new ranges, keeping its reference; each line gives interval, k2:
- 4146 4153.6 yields -2.6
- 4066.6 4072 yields -2.5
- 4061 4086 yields -4.7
